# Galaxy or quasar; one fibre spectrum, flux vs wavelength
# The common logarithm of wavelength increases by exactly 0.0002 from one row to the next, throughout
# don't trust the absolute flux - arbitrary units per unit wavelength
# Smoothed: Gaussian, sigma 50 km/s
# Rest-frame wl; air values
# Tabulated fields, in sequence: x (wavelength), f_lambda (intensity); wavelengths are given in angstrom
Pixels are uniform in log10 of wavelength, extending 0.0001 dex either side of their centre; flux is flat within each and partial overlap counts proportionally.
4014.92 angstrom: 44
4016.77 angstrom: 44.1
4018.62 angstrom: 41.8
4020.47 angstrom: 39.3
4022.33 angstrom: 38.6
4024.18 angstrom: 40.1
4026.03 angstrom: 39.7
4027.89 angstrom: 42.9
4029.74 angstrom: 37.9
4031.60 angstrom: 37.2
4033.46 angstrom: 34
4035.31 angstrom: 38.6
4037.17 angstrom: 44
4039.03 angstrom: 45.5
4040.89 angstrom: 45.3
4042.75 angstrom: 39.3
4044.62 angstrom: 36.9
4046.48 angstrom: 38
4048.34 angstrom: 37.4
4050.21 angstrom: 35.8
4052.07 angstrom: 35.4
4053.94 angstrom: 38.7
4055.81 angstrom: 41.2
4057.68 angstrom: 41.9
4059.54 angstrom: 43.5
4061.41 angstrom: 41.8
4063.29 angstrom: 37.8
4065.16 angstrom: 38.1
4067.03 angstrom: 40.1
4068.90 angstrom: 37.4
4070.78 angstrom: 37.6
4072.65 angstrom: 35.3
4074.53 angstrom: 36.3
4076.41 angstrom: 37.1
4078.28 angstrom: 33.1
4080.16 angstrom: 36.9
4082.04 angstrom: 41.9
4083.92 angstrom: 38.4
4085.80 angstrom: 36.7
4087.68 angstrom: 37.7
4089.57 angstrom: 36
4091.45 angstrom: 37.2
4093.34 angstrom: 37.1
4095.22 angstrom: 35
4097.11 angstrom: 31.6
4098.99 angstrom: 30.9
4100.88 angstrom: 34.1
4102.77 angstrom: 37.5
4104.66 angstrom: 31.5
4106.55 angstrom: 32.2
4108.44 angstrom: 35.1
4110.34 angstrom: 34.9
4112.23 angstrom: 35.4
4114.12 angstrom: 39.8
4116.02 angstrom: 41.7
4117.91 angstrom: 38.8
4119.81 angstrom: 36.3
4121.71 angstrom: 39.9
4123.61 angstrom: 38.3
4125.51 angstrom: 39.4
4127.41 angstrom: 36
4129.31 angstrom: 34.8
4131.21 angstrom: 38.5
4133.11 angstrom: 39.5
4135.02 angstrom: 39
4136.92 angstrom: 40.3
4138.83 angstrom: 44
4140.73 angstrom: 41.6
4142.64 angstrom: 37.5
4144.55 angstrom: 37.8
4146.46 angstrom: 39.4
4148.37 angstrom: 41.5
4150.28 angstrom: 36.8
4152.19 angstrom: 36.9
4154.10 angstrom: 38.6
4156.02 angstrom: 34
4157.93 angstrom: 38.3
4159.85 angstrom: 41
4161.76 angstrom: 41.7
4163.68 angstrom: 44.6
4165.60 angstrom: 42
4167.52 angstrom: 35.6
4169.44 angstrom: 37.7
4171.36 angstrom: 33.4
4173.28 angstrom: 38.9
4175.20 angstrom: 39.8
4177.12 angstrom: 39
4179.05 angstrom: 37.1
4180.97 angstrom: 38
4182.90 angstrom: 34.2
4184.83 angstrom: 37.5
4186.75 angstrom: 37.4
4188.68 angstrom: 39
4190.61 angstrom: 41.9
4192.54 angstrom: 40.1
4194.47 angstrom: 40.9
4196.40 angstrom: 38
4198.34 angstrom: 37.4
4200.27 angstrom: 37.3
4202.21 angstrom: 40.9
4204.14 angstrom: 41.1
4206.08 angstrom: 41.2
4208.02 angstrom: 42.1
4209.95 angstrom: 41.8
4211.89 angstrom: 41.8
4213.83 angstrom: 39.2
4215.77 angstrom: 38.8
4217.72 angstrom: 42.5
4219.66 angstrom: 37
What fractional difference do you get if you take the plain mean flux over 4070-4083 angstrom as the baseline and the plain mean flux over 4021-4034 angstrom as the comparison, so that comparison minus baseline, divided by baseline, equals 0.05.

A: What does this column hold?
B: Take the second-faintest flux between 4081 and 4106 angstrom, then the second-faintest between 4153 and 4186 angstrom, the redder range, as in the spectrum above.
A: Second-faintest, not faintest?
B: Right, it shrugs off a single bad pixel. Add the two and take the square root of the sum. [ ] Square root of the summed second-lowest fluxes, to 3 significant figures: 8.09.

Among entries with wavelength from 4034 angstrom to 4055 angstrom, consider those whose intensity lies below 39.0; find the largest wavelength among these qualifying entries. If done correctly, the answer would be 4053.94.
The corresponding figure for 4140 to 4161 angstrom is 4157.93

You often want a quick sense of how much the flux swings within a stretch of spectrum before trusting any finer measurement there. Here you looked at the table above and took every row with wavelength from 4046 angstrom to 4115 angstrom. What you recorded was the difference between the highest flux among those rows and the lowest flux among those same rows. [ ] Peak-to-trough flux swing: 13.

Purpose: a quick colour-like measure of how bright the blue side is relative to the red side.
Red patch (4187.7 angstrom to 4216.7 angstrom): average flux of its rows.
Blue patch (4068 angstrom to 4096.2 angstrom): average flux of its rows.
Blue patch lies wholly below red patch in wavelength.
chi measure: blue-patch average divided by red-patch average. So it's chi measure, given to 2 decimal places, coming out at 0.92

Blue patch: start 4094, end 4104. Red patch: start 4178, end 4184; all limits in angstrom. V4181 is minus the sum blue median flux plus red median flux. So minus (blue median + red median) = -71.2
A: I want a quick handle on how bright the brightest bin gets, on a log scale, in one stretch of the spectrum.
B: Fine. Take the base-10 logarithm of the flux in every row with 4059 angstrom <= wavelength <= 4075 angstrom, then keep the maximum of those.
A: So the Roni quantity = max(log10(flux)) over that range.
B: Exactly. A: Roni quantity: 1.64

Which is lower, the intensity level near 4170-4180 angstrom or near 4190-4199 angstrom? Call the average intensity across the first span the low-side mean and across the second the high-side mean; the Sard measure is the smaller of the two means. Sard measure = 37.6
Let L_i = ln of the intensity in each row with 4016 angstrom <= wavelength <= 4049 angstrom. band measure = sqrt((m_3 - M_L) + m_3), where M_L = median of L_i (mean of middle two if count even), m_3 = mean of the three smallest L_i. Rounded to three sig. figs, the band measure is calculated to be 1.87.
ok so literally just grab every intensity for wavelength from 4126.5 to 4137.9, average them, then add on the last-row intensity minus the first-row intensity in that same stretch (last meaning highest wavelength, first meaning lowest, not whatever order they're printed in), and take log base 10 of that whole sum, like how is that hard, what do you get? 1.63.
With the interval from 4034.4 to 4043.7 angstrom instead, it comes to 1.64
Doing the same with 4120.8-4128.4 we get 1.54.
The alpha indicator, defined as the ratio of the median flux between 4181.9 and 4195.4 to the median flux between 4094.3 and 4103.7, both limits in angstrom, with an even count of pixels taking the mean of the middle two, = 1.14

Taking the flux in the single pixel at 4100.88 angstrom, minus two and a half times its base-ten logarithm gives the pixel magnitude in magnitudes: -3.83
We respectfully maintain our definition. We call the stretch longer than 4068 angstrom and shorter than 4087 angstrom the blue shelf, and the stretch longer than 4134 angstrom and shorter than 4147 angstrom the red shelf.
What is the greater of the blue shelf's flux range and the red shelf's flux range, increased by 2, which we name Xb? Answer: 10.8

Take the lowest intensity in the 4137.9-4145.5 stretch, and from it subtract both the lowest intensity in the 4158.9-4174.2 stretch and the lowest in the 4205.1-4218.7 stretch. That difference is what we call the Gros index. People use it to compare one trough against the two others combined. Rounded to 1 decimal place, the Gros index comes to -34.7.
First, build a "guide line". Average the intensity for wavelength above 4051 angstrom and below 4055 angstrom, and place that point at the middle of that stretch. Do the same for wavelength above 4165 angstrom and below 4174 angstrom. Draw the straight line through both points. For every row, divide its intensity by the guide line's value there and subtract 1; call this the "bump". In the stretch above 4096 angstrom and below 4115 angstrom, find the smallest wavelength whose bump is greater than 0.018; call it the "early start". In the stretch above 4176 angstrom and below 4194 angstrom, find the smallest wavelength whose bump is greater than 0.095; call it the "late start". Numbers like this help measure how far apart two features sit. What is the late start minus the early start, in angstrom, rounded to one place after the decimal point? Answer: 76.5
